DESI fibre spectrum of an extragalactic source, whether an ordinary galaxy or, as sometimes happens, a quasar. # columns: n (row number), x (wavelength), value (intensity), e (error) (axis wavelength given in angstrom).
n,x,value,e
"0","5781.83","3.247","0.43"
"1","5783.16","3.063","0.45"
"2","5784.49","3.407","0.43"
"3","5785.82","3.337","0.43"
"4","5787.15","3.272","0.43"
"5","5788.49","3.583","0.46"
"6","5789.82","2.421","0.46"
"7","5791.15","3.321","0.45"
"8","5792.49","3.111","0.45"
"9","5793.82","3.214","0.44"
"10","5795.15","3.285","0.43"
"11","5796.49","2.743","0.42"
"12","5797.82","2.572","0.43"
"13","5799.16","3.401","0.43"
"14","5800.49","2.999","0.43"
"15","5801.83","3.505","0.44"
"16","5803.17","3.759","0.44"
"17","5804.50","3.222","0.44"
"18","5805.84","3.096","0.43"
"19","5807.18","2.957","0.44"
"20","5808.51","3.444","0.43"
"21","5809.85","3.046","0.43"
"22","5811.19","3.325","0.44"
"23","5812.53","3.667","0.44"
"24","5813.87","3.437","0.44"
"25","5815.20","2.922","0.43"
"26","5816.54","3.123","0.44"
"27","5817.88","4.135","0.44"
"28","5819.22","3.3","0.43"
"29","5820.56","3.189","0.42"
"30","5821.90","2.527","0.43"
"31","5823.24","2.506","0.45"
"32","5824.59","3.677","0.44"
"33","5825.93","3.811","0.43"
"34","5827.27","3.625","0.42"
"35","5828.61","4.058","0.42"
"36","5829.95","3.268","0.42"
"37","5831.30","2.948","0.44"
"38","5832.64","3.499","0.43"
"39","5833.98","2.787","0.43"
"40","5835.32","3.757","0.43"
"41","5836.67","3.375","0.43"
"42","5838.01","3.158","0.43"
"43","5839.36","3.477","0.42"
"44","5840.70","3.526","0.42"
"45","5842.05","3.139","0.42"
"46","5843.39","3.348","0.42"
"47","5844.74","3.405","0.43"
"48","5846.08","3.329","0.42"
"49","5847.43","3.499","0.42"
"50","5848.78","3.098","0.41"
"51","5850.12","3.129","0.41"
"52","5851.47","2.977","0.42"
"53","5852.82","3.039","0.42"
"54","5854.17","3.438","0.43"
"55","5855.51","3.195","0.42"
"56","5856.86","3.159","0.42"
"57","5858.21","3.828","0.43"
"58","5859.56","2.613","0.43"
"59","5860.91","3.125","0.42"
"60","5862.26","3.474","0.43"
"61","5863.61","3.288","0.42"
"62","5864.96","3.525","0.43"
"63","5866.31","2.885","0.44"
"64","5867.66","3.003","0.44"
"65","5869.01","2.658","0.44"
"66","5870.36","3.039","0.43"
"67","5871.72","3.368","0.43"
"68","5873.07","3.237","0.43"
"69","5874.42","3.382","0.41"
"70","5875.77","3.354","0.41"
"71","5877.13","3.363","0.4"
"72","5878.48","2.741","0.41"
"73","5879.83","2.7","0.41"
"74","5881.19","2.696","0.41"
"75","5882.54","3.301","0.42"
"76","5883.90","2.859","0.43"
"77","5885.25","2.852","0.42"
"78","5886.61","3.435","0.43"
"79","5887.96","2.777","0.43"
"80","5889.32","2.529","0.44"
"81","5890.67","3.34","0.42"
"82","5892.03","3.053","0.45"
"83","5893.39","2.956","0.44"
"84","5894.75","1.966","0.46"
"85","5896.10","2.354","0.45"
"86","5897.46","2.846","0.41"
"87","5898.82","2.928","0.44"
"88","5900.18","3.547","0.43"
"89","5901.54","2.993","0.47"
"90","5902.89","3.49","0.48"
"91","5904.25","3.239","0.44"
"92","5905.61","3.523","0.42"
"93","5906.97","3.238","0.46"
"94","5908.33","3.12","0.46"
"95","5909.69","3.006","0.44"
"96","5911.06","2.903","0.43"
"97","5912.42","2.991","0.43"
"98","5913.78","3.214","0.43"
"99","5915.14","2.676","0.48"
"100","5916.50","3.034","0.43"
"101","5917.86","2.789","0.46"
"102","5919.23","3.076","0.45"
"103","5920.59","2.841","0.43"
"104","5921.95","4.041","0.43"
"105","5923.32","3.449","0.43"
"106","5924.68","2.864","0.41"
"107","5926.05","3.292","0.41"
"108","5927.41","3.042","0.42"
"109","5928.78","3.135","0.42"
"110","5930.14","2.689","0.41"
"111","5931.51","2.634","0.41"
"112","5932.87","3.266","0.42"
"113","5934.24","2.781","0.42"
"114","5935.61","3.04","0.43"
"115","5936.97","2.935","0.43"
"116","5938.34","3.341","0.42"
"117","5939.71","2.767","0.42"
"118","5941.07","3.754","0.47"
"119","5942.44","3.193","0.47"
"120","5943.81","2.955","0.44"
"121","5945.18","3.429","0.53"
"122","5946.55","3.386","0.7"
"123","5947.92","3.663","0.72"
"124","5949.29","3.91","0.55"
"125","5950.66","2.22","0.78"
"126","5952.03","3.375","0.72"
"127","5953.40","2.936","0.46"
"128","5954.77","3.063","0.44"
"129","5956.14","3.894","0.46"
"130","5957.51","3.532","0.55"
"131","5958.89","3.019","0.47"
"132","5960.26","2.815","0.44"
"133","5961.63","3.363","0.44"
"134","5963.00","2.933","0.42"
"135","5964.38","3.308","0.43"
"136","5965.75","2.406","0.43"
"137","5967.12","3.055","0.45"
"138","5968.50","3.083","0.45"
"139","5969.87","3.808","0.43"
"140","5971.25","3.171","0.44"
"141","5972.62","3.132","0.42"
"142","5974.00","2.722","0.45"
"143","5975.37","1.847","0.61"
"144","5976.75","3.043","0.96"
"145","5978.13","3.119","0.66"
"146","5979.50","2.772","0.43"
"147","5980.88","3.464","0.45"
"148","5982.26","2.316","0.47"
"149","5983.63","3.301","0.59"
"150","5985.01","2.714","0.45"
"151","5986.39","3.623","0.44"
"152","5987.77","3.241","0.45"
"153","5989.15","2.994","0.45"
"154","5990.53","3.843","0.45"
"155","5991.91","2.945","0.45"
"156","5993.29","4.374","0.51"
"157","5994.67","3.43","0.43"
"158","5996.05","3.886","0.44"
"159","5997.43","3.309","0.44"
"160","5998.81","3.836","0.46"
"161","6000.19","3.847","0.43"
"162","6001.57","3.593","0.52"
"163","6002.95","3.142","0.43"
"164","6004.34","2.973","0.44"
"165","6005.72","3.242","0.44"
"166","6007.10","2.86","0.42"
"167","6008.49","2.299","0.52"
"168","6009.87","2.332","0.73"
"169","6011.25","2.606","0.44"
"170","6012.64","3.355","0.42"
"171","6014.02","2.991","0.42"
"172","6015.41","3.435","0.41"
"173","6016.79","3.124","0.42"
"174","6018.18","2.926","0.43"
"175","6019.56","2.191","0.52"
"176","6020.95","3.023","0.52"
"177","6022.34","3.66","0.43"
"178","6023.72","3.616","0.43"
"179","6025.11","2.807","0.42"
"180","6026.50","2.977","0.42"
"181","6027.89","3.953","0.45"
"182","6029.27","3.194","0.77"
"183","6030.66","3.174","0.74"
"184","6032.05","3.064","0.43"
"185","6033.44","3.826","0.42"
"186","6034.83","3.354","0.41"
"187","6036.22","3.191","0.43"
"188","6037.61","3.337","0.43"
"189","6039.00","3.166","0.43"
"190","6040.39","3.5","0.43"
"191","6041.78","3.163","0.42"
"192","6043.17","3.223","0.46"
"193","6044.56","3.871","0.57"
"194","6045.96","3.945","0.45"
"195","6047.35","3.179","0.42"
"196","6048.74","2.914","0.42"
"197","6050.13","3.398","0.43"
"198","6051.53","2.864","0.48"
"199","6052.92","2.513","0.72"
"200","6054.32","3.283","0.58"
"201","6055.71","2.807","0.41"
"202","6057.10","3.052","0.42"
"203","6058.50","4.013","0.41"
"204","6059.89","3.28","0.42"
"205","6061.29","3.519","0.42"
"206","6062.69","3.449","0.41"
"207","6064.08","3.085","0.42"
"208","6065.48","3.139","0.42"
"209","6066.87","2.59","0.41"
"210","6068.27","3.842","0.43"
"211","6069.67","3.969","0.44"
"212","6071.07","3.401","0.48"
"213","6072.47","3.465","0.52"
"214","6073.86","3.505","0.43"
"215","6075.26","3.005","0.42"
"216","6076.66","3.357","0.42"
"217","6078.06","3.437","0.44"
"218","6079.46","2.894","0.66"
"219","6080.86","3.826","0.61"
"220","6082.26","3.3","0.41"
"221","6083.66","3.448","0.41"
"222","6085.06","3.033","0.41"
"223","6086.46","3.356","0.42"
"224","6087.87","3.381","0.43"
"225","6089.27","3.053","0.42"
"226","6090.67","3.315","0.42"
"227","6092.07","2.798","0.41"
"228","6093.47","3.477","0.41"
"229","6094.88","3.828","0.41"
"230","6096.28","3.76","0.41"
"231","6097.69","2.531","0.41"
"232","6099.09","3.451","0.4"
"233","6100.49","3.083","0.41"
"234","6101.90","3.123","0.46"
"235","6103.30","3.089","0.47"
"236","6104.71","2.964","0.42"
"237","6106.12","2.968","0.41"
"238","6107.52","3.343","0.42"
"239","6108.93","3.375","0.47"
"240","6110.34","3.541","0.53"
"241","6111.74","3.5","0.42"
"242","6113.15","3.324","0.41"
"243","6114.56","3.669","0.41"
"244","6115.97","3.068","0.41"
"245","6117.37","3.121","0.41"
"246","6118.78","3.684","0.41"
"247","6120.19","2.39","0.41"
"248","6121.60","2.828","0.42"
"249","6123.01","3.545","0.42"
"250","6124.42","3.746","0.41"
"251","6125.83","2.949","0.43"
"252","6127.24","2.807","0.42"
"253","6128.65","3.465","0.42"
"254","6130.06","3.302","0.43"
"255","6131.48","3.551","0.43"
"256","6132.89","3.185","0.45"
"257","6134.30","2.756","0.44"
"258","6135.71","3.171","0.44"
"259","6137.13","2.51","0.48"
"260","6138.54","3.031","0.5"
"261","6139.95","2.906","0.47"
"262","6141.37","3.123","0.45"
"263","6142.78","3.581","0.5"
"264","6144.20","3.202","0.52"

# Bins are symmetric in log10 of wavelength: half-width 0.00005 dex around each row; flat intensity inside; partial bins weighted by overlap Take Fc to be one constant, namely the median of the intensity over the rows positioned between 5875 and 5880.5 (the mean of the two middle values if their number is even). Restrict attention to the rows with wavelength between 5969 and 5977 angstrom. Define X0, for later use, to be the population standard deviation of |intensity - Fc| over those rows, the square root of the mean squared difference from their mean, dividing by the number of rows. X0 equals 0.43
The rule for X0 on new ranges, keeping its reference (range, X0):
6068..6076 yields 0.29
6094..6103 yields 0.29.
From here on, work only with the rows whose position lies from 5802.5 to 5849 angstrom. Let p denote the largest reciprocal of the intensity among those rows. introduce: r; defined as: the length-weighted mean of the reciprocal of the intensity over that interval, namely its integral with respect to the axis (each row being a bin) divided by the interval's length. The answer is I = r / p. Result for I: 0.76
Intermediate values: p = 0.40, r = 0.304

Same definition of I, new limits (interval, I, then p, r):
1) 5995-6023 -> 0.72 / 0.46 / 0.328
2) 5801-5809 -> 0.90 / 0.34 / 0.303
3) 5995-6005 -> 0.86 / 0.34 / 0.288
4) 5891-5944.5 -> 0.65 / 0.51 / 0.333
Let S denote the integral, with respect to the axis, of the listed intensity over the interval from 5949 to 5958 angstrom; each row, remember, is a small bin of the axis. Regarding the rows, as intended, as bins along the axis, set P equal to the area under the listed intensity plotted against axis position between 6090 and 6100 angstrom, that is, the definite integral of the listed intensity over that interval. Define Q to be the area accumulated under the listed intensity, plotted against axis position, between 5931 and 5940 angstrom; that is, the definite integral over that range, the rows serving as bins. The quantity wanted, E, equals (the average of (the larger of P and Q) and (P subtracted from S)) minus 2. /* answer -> 12.6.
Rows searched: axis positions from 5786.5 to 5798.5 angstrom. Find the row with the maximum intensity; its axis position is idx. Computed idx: 5788.49 angstrom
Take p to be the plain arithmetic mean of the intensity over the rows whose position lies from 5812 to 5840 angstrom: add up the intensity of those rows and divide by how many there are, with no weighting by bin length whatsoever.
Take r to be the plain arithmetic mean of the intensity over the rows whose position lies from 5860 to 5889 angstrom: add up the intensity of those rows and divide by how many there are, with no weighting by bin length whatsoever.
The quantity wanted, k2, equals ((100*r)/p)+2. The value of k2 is 95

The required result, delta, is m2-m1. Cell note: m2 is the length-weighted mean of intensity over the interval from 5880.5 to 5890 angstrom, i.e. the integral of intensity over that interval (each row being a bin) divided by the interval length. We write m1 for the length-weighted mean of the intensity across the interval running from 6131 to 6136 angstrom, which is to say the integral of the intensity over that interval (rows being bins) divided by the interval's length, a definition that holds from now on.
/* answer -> -0.23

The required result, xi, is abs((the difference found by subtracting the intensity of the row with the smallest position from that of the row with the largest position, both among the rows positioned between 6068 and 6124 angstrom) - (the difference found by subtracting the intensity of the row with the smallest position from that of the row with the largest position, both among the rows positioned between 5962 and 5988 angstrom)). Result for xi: 0.6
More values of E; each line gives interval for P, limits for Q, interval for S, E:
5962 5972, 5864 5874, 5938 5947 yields 12.6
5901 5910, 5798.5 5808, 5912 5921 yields 12.2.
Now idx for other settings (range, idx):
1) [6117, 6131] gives 6124.42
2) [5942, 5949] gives 5947.92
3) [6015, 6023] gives 6022.34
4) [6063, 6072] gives 6069.67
